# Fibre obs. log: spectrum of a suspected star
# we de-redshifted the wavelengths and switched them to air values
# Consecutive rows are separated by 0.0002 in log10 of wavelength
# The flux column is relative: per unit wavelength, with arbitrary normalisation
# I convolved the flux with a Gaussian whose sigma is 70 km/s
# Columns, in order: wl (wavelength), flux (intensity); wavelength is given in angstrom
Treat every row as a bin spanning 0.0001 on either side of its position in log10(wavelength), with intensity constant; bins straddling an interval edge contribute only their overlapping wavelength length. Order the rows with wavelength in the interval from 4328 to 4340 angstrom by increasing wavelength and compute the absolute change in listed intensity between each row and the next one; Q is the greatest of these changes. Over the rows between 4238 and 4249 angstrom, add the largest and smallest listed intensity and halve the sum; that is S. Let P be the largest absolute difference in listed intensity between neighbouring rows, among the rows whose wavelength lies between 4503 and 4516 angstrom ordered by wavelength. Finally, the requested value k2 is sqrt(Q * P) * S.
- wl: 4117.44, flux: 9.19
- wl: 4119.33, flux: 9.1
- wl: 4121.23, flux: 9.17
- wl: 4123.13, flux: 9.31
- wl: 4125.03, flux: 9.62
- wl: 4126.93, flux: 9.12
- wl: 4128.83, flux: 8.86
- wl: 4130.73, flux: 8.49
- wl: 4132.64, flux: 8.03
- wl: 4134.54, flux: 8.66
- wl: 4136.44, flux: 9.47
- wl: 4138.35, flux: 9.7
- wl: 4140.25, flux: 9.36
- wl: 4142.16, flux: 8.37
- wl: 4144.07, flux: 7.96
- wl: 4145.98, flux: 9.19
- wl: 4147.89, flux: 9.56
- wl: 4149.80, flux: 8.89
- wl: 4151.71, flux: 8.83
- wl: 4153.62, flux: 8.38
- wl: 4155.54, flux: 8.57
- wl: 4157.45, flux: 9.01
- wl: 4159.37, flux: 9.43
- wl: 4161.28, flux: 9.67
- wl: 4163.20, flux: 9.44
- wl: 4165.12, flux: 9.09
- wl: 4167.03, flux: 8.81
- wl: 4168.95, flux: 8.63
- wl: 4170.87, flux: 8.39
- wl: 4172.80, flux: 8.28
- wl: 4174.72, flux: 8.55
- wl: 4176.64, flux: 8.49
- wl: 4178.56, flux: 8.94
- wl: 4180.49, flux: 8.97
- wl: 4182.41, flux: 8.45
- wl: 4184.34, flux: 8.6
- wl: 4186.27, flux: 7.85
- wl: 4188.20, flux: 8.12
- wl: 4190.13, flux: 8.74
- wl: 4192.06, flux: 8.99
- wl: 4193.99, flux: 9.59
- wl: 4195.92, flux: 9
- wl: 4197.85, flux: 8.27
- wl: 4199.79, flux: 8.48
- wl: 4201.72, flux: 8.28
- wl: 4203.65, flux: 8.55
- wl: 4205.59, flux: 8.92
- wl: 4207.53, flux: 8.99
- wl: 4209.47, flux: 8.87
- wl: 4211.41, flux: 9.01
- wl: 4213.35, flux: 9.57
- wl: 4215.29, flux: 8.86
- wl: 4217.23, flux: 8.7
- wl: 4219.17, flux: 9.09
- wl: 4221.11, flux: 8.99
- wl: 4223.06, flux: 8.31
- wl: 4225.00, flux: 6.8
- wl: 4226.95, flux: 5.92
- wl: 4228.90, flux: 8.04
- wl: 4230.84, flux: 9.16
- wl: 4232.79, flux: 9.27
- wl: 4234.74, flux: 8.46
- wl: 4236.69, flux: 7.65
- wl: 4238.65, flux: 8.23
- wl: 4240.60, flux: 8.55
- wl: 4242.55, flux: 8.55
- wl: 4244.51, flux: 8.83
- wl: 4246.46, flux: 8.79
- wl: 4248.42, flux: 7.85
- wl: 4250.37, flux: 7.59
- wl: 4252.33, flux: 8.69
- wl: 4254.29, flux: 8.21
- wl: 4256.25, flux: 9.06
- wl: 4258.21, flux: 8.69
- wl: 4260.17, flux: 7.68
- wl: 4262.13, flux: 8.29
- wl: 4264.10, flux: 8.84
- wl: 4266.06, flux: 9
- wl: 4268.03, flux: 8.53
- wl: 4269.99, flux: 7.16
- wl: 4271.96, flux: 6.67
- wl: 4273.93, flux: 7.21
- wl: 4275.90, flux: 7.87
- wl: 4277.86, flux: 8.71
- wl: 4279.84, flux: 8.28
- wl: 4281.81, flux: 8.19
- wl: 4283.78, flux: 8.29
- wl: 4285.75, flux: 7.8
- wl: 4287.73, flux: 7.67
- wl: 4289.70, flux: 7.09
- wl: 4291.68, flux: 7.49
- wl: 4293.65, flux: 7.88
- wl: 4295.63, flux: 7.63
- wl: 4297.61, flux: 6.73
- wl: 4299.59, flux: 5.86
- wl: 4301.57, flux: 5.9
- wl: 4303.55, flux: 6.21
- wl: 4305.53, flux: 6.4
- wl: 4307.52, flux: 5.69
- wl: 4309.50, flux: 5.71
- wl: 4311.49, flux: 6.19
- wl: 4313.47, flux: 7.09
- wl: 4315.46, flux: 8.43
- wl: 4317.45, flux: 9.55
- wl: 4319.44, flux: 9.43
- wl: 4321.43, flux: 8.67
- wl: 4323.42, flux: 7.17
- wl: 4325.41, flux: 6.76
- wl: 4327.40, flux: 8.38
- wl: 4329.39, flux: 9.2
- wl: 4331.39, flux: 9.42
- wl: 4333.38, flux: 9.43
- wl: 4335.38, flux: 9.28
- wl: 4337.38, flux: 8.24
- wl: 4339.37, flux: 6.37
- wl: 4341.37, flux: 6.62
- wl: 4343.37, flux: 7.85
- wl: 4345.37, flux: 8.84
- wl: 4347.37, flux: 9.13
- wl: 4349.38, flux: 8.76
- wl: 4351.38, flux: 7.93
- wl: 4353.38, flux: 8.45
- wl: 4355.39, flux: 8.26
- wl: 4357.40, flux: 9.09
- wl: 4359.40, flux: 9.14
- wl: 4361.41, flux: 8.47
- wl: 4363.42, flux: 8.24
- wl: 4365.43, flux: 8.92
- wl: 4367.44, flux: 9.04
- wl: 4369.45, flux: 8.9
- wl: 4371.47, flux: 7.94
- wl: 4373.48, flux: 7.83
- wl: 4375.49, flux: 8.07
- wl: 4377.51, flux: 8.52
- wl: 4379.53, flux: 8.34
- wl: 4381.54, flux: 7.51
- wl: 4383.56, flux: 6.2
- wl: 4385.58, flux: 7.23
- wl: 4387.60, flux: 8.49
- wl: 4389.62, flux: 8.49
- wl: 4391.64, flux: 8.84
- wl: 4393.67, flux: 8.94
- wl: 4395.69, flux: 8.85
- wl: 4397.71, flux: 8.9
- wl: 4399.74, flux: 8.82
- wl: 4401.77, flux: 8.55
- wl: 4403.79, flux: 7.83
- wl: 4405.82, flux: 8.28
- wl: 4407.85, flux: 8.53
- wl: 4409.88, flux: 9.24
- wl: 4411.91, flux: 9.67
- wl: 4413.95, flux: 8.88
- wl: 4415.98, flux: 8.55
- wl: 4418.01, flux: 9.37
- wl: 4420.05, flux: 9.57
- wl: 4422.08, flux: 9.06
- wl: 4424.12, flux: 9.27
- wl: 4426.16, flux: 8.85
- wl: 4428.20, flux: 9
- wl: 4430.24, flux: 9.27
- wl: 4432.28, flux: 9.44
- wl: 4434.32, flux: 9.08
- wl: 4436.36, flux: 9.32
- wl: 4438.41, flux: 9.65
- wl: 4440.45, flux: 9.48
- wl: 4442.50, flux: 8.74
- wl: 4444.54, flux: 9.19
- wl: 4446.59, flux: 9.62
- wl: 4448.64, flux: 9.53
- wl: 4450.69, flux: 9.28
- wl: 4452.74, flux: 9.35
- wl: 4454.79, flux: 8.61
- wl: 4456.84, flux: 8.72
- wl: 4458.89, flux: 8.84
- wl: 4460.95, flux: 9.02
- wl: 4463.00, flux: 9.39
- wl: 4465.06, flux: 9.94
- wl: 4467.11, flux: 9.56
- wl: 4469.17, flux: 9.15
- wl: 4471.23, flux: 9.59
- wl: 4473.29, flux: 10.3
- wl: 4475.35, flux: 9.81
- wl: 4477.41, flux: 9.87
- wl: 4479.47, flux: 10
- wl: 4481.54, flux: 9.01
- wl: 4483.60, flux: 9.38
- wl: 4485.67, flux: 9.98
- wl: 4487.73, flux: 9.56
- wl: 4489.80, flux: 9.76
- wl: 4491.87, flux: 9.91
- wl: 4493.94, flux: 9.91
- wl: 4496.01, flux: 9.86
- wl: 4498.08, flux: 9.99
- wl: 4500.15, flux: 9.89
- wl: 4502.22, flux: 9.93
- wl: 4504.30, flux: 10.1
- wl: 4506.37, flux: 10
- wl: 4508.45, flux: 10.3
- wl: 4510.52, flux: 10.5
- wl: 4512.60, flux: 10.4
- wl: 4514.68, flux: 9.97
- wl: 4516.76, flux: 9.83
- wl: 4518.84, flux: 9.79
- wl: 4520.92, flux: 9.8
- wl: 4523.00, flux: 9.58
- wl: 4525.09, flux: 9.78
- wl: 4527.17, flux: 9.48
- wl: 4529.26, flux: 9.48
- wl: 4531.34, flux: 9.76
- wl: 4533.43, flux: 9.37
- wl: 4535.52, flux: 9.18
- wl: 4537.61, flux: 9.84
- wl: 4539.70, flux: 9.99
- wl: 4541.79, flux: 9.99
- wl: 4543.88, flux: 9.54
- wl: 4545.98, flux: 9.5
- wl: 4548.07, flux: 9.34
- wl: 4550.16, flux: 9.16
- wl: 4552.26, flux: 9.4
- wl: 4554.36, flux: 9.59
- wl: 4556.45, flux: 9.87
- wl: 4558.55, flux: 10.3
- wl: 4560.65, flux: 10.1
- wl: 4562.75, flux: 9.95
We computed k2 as 7.5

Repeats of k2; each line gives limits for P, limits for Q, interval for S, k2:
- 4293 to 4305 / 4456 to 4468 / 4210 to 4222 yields 6.4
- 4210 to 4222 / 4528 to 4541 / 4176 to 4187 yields 5.8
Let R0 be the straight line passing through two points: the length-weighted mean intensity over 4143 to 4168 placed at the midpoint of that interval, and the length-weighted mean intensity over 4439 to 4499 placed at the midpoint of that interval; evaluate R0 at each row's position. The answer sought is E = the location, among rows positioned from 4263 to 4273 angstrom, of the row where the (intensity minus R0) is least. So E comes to 4271.96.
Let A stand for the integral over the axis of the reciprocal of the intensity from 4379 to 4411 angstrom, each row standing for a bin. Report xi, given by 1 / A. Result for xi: 0.26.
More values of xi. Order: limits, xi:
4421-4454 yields 0.28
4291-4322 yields 0.22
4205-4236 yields 0.27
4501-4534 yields 0.30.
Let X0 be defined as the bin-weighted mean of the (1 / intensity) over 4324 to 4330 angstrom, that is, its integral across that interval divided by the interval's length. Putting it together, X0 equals 0.128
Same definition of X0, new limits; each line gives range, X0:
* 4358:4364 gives 0.116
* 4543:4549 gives 0.106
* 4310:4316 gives 0.145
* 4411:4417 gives 0.111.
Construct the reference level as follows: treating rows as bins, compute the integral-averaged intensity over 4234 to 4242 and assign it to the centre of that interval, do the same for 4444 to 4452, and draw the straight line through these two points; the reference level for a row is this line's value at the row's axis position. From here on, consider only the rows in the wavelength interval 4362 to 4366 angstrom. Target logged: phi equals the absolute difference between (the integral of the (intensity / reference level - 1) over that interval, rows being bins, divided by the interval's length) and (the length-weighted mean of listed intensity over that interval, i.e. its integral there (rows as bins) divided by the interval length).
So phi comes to 8.6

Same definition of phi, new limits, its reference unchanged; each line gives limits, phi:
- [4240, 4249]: 8.5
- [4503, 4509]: 10.1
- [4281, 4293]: 7.8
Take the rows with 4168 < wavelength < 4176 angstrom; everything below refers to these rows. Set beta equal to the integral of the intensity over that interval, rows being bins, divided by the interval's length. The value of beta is 8.5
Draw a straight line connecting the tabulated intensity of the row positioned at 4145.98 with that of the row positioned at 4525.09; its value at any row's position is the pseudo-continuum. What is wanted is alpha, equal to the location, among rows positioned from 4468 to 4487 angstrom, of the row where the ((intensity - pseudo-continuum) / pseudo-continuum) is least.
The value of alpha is 4481.54 angstrom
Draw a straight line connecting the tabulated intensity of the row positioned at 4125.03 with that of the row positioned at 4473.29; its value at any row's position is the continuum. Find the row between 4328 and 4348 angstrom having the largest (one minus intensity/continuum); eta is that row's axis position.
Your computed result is 4339.37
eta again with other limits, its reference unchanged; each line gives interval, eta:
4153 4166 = 4153.62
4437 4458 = 4454.79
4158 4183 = 4172.80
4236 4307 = 4299.59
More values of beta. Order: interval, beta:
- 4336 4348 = 7.9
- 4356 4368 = 8.8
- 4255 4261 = 8.5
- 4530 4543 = 9.7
